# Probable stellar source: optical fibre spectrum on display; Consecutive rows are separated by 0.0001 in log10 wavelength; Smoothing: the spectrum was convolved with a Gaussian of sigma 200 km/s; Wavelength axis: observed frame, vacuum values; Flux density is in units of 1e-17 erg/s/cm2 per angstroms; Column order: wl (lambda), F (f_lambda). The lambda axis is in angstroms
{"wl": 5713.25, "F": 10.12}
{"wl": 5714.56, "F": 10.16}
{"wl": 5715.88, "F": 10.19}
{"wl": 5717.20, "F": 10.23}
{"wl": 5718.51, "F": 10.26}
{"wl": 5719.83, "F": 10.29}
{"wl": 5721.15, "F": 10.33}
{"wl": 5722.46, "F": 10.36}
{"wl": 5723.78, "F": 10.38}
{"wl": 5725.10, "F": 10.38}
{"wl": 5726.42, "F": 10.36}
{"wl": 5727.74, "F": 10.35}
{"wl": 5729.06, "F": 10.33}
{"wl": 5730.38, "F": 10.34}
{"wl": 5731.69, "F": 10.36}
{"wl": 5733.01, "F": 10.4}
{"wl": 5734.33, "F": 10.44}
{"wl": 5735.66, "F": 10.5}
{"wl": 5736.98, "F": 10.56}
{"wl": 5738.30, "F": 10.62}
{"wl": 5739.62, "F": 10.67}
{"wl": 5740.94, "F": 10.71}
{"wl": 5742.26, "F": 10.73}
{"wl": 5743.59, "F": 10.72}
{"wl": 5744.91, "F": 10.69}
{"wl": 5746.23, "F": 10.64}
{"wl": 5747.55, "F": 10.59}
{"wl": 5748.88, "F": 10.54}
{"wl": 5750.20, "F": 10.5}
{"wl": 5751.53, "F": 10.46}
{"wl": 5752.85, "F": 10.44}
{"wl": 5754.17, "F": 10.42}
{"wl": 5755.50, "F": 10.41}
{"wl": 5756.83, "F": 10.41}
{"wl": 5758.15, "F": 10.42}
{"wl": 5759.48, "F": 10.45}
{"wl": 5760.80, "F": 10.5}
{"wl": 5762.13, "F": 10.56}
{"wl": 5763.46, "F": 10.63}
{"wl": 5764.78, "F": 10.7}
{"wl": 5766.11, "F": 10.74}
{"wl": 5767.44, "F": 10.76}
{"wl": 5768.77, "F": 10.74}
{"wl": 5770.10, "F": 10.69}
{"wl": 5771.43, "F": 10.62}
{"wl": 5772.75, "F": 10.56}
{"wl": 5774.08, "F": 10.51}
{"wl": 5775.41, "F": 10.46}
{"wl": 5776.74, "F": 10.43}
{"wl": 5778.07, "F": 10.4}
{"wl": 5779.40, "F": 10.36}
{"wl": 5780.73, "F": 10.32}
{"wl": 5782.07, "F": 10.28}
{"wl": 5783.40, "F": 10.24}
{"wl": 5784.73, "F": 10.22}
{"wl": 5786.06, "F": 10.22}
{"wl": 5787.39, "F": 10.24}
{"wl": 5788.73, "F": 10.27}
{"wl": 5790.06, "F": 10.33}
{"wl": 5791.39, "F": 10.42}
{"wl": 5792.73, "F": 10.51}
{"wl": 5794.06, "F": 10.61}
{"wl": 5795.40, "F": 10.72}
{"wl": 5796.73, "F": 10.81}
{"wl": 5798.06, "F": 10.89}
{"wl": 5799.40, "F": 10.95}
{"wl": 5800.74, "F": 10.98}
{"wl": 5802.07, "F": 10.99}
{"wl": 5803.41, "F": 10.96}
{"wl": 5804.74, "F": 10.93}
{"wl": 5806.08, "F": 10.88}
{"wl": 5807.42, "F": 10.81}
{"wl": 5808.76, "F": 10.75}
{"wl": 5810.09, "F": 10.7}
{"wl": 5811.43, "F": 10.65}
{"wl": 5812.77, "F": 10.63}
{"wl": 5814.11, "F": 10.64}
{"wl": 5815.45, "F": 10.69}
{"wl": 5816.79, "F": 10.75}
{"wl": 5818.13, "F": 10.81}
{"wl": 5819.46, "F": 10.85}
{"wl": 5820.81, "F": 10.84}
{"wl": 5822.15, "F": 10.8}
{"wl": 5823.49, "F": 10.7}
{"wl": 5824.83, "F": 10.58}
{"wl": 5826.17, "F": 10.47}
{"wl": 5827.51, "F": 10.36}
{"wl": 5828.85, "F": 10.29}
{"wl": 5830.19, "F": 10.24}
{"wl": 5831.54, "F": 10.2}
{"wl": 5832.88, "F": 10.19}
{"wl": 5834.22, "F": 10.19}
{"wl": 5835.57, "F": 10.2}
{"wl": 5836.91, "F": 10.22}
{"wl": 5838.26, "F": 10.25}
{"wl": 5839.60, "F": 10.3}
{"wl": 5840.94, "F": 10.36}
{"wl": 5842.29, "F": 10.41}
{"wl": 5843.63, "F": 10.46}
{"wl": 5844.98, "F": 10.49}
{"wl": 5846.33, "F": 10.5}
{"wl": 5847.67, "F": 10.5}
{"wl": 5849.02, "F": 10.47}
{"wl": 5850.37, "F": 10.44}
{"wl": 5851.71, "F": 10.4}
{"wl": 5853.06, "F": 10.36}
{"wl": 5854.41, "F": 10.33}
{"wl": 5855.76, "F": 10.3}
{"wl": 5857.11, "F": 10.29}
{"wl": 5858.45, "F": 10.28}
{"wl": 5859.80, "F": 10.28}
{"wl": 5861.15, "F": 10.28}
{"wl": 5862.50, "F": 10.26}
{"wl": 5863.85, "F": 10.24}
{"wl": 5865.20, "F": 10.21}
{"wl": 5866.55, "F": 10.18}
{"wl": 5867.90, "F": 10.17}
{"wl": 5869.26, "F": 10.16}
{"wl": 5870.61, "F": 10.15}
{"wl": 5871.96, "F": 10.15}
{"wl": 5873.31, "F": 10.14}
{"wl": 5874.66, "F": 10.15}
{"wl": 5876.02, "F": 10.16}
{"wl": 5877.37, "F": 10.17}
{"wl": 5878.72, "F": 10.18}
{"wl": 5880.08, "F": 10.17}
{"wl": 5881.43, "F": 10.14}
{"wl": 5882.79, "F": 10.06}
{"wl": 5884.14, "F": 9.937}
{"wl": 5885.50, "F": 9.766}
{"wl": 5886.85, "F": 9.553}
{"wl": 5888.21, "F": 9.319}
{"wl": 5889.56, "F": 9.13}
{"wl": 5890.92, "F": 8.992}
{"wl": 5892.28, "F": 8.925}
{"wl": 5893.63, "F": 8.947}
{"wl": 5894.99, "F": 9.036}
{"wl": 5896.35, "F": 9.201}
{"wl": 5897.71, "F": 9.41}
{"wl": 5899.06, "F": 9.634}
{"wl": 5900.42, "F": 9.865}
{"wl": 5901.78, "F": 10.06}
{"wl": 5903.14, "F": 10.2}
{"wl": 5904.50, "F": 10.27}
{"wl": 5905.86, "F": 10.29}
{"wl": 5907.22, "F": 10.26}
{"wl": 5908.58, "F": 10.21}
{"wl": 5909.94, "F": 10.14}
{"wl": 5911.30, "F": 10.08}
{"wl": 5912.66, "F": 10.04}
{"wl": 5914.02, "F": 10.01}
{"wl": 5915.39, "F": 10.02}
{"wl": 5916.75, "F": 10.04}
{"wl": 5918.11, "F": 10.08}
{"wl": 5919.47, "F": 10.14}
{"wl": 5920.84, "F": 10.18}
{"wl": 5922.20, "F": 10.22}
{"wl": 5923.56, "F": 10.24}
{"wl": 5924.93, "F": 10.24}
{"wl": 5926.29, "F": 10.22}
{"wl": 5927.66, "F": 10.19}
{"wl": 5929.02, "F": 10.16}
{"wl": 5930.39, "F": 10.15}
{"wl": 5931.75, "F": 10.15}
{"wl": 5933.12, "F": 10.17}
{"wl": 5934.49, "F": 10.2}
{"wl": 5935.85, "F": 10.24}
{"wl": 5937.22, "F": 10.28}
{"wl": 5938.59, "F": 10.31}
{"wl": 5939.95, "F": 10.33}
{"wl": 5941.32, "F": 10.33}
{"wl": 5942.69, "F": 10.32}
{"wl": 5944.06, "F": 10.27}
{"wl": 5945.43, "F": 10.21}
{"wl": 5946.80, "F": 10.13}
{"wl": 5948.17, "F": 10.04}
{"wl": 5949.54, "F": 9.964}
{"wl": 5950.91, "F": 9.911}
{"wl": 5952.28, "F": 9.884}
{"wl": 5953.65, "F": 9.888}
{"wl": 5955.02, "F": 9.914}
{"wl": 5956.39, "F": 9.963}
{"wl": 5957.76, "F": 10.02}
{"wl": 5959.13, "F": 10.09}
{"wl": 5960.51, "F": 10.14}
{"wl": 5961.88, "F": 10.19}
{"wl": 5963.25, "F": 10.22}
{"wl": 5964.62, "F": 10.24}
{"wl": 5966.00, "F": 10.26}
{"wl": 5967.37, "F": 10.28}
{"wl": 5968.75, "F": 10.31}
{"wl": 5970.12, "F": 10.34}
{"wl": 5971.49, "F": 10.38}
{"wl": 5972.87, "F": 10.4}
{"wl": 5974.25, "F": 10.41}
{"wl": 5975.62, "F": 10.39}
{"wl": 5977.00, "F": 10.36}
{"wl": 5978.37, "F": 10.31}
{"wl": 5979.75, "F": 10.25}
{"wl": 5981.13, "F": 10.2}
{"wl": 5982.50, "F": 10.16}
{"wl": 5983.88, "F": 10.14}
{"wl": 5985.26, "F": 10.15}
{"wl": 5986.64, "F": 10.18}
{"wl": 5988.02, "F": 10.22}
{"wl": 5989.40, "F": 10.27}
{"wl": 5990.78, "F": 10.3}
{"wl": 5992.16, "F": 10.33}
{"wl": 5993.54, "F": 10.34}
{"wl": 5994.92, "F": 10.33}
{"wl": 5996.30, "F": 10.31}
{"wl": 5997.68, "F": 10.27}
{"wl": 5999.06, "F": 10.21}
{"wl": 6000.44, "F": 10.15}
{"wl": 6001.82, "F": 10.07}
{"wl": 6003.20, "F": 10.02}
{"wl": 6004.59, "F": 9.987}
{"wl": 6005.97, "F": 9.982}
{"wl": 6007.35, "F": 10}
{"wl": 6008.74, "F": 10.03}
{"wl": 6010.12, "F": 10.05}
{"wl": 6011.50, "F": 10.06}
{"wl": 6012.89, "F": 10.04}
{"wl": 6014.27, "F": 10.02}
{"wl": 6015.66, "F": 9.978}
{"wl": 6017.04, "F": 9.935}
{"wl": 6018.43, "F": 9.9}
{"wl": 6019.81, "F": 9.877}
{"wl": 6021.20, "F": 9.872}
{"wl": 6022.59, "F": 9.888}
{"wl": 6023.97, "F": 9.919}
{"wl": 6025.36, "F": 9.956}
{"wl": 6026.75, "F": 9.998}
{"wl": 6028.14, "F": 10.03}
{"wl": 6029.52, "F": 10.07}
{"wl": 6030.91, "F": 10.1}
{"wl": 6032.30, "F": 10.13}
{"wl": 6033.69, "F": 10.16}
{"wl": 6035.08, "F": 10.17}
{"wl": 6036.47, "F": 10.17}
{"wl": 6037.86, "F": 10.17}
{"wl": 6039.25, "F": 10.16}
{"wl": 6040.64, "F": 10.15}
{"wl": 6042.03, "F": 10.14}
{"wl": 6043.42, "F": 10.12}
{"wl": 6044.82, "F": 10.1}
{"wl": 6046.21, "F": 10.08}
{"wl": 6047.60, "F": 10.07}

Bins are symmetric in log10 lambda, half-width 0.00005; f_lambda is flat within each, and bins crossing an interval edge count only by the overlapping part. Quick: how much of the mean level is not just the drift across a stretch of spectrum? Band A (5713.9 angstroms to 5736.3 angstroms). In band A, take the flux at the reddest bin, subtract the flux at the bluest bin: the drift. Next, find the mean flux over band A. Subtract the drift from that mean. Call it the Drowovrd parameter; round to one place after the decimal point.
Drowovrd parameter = 10.0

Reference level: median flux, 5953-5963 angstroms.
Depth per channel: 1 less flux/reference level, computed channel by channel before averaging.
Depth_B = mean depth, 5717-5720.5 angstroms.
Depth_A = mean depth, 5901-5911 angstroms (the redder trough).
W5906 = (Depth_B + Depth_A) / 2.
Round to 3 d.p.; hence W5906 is -0.021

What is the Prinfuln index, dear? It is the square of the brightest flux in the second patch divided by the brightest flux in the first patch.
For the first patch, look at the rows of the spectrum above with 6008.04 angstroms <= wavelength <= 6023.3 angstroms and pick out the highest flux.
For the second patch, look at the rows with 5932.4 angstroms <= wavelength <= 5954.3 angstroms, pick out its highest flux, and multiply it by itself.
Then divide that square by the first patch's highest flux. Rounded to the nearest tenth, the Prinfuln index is 10.6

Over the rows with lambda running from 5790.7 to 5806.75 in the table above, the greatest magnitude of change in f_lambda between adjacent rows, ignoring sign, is 0.11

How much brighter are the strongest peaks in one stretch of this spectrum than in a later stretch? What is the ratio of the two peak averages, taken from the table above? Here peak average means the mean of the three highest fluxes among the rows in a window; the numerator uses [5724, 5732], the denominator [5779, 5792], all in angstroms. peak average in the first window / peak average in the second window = 1.00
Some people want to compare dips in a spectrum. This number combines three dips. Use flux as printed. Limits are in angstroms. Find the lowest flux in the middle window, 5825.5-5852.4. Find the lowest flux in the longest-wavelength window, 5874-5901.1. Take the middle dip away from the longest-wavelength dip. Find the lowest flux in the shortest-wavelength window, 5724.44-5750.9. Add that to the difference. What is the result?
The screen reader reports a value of 9.1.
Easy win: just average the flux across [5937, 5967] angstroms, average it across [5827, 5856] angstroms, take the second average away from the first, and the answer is -0.21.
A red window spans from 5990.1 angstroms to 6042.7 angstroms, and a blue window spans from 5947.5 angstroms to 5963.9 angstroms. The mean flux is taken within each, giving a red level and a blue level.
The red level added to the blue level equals 20.1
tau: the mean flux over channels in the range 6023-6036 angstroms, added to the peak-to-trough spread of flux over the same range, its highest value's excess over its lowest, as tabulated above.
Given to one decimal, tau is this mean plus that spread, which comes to 10.3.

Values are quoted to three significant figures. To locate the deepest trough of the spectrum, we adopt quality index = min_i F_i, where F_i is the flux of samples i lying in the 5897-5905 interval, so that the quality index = 9.41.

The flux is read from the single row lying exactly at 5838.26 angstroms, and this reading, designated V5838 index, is 10.25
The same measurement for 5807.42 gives 10.81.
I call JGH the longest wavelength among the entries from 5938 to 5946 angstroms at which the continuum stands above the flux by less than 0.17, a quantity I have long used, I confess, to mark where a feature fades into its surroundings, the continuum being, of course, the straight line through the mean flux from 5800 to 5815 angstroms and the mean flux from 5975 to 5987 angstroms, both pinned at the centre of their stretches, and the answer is 5945.43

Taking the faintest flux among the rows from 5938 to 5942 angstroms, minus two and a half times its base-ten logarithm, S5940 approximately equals -2.533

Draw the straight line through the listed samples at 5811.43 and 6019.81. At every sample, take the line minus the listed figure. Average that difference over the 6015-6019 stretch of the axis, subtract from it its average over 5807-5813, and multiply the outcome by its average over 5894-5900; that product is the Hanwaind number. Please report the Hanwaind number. 0.003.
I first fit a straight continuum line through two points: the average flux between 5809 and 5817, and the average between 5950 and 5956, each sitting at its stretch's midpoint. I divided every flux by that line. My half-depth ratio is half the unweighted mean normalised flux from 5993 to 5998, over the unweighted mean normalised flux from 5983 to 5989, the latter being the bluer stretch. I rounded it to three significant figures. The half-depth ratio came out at 0.510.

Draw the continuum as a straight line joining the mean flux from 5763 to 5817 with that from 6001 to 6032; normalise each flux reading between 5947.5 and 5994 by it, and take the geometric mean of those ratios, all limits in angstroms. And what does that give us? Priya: 1.01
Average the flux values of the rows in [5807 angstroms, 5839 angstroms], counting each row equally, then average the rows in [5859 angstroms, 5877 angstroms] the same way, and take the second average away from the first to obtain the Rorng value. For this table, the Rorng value 0.34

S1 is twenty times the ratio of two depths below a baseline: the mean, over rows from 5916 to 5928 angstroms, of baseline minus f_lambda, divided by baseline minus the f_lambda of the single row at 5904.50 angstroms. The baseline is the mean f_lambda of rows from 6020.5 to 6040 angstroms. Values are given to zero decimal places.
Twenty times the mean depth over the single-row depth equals 11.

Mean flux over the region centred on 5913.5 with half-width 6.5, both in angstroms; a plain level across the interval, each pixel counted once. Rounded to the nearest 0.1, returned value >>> 10.1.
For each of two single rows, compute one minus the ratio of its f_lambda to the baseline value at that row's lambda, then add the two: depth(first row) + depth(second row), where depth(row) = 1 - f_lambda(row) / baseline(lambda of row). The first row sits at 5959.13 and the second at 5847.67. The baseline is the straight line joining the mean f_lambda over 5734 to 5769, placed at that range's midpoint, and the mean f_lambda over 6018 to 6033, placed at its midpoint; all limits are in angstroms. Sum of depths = -0.010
